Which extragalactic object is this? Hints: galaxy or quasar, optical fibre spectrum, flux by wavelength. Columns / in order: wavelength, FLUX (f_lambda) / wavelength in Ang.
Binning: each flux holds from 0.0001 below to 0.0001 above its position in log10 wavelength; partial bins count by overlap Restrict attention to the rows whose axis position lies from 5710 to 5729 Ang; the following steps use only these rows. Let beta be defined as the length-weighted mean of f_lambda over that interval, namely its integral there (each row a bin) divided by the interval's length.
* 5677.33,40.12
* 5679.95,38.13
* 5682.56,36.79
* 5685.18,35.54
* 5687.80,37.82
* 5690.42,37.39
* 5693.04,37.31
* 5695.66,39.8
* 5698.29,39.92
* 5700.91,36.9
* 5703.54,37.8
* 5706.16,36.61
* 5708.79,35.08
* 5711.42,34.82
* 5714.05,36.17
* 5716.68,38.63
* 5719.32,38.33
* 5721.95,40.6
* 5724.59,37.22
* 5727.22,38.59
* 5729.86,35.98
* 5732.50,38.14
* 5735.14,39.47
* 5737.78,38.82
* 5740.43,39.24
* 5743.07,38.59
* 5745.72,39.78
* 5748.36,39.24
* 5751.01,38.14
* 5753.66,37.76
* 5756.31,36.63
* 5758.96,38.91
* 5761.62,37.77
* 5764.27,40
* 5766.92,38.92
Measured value 37.7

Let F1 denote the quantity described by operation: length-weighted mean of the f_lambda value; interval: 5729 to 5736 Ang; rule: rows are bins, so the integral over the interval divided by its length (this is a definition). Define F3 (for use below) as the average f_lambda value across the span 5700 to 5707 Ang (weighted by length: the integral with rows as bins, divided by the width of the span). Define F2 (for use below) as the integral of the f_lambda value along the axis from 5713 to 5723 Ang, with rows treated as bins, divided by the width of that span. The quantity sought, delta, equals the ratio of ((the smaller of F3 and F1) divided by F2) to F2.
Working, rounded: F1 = 37.9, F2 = 38.4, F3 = 37.2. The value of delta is 0.0252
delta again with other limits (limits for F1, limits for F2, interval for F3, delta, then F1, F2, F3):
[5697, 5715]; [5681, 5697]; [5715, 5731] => 0.0262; 36.8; 37.5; 38.2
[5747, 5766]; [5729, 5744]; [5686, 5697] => 0.0257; 38.4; 38.4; 38.0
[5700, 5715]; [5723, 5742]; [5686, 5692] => 0.0248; 36.2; 38.2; 37.4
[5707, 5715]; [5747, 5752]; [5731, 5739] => 0.0235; 35.4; 38.8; 38.8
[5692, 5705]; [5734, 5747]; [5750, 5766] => 0.0249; 38.4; 39.2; 38.2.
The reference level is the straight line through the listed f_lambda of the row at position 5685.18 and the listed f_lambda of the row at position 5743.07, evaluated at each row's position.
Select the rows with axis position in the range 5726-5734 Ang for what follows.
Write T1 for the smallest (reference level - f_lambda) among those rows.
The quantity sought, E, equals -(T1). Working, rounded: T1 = -0.8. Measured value 0.8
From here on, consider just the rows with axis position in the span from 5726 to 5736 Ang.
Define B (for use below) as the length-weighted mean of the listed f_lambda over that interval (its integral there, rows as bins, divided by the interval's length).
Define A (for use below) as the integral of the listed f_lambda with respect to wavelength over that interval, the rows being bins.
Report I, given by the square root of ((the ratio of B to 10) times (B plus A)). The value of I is 39.8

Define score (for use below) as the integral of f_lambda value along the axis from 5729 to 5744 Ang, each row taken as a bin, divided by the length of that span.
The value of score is 38.4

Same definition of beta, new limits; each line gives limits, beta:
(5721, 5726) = 38.8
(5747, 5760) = 38.1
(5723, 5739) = 38.1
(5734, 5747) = 39.2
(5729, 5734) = 37.2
